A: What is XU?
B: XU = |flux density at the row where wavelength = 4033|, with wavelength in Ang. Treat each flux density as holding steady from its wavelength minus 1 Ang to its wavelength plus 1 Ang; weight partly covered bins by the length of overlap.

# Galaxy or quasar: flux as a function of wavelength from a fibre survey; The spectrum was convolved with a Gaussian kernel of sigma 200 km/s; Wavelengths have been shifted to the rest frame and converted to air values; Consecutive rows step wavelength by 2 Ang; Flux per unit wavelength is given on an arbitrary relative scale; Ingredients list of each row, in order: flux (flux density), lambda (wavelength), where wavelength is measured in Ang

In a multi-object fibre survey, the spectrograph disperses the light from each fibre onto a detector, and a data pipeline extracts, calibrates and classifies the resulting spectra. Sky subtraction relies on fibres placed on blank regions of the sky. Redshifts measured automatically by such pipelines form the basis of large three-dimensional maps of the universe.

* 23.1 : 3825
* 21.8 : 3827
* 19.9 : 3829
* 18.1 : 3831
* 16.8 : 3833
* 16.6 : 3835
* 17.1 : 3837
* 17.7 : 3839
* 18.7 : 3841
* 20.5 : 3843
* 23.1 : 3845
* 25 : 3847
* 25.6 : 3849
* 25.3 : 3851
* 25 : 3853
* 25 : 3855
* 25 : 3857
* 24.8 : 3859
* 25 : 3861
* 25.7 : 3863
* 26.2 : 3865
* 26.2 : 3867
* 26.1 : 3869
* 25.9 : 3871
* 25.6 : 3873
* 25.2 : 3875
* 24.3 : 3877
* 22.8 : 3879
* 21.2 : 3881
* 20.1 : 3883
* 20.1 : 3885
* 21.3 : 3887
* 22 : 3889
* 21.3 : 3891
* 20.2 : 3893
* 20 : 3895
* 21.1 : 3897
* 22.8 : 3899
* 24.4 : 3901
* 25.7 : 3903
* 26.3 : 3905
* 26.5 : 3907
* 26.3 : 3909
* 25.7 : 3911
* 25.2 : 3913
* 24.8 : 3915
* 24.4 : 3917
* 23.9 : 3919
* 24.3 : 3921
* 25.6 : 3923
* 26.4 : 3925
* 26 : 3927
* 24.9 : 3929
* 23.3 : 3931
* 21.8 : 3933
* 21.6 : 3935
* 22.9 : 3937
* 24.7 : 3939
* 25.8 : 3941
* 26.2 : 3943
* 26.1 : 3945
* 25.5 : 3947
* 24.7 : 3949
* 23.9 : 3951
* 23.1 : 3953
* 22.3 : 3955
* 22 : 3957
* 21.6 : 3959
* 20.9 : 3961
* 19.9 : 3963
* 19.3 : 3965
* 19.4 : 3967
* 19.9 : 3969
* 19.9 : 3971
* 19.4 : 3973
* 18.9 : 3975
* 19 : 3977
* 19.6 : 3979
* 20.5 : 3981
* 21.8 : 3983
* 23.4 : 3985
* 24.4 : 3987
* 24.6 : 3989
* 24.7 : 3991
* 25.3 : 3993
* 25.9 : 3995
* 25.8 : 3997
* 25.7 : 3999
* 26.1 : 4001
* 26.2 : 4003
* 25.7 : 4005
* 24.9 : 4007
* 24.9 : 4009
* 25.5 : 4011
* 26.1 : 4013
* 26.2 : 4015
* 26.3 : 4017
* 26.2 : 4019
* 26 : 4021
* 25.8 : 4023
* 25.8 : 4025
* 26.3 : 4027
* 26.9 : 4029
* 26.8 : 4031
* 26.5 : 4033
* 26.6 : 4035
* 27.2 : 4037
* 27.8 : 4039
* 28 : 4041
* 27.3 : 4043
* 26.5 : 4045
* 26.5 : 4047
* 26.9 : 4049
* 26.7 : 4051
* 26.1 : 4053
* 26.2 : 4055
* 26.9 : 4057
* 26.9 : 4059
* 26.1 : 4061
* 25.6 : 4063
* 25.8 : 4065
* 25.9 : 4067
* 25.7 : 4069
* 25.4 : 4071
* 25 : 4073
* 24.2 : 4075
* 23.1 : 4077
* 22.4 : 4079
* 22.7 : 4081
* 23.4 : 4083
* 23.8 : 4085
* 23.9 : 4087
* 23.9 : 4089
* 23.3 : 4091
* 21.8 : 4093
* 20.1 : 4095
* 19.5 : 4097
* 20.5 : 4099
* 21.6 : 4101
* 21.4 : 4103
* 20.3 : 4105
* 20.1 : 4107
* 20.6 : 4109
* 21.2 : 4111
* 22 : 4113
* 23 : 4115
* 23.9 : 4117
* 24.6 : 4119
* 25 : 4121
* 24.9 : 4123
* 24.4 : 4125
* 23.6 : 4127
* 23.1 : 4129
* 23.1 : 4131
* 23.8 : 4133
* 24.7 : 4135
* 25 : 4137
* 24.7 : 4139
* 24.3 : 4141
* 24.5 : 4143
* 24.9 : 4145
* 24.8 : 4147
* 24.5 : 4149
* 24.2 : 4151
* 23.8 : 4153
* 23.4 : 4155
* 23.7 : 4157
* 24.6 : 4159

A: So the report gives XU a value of 26.5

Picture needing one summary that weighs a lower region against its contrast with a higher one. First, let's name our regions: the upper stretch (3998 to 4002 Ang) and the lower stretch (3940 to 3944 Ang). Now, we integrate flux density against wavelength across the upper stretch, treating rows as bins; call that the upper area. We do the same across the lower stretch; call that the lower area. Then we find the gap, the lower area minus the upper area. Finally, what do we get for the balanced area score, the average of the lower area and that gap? 52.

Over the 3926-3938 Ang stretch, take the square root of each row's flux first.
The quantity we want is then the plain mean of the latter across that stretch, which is 4.8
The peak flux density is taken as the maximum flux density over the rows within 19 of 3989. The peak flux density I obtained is 26.2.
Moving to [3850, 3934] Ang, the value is 26.5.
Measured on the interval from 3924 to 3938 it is 26.4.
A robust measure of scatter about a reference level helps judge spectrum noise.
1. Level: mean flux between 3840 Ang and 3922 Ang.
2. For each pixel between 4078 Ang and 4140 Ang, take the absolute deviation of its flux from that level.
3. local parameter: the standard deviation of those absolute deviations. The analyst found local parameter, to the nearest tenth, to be 1.3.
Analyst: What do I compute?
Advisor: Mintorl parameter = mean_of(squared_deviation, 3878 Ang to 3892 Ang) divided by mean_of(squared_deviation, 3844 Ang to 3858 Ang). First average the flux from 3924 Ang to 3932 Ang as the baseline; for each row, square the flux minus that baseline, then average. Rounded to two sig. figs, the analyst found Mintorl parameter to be 25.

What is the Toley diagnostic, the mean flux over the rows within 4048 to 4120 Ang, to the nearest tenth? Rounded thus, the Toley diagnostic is 23.6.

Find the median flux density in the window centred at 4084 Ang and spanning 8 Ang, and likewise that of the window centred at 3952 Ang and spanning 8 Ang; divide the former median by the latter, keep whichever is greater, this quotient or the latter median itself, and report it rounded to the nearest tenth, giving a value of 23.5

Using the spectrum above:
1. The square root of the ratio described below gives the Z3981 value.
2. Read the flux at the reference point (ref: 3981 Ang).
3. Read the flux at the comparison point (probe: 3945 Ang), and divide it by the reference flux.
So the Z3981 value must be 1.13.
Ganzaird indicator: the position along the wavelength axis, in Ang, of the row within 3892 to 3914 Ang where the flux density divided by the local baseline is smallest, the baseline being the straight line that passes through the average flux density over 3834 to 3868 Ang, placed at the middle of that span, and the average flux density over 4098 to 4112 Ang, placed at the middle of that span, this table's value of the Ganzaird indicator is 3895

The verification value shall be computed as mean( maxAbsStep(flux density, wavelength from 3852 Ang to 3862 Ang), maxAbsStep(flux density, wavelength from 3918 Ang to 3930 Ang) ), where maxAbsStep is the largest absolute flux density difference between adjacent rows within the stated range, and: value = 0.75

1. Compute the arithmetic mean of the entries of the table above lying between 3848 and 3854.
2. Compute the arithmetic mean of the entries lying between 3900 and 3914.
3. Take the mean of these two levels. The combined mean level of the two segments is 25.5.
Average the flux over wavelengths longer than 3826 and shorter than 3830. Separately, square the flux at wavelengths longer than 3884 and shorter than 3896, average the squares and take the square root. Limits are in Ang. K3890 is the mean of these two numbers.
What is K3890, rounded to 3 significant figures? 20.8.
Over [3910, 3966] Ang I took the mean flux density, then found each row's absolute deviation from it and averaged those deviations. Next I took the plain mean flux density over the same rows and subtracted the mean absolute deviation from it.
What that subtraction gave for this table 22.2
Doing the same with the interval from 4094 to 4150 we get 21.4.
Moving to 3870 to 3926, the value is 21.7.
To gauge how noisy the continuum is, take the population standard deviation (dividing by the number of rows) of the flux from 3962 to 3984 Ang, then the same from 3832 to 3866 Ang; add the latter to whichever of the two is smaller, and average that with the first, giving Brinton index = 2.56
